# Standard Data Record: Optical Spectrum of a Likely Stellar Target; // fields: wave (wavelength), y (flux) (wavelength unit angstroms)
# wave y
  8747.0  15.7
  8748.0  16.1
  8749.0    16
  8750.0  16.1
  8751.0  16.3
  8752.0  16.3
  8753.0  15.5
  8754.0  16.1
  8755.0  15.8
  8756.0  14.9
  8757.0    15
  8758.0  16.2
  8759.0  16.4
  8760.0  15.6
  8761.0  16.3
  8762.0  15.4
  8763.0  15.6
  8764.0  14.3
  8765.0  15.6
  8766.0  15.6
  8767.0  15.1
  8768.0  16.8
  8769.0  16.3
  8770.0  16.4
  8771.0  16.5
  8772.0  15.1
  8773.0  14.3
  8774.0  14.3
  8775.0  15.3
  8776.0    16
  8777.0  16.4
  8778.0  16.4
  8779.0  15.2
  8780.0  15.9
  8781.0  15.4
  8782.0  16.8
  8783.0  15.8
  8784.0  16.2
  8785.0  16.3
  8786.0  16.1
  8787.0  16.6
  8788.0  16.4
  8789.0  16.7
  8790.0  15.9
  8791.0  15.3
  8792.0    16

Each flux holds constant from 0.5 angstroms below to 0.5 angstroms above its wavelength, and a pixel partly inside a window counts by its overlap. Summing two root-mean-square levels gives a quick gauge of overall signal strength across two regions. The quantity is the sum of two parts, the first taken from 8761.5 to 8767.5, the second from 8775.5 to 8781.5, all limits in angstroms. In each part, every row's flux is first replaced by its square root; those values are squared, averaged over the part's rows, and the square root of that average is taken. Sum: 7.89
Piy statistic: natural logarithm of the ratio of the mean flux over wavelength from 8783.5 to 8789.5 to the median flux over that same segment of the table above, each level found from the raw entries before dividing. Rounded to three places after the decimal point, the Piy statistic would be 0.002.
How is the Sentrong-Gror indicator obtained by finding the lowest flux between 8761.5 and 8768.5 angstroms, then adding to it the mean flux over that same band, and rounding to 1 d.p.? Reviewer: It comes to 29.8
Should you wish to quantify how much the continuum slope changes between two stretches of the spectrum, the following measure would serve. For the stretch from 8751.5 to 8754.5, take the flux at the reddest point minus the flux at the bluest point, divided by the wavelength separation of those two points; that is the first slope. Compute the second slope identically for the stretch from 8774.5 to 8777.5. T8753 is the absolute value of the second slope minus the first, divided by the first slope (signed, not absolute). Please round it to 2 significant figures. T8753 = -6.5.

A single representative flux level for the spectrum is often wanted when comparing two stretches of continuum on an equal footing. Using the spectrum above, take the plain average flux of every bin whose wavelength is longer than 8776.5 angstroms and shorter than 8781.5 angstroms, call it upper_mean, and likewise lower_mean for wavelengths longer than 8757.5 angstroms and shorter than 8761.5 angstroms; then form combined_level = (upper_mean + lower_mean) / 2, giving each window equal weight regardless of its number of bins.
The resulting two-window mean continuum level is 16.0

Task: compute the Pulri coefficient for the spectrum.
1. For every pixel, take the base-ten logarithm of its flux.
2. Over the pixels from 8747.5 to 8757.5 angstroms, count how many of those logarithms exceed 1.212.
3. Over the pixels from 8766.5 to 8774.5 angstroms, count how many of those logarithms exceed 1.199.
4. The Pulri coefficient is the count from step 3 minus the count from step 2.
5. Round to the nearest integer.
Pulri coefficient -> 2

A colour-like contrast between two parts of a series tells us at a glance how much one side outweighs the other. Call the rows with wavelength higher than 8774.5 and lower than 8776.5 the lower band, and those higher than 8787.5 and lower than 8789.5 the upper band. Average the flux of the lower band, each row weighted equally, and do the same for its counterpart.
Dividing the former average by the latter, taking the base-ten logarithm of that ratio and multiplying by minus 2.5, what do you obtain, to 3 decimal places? 0.061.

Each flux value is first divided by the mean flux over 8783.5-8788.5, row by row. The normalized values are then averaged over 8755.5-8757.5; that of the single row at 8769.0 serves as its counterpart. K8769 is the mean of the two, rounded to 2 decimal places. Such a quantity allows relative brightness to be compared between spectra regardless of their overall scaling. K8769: 0.96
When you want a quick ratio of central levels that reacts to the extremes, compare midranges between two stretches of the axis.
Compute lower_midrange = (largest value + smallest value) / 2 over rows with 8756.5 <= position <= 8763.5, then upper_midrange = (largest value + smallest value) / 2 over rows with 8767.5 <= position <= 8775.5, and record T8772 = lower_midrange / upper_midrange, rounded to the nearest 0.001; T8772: 1.010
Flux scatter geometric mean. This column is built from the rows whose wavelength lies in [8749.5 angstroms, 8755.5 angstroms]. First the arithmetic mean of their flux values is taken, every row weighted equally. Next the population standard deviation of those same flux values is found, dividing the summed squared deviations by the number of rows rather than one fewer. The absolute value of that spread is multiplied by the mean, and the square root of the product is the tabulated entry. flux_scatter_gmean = 2.1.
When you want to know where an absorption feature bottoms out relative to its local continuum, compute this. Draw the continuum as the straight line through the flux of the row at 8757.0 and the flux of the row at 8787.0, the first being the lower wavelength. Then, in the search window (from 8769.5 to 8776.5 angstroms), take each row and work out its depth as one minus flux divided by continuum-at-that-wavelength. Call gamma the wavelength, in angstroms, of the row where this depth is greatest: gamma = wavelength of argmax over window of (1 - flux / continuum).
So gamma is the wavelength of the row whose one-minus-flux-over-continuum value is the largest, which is 8774.0 angstroms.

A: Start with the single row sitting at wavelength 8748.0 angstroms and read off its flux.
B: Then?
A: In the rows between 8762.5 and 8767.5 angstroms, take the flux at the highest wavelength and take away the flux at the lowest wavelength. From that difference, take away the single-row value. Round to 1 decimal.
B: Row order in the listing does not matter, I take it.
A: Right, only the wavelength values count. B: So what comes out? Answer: -16.6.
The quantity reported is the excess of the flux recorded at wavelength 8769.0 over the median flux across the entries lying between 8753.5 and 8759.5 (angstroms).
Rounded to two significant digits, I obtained 0.35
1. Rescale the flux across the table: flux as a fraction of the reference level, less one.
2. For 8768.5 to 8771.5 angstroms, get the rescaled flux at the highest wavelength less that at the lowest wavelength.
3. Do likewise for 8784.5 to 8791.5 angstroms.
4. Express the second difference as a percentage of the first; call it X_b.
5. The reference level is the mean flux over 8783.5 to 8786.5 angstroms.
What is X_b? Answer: -500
